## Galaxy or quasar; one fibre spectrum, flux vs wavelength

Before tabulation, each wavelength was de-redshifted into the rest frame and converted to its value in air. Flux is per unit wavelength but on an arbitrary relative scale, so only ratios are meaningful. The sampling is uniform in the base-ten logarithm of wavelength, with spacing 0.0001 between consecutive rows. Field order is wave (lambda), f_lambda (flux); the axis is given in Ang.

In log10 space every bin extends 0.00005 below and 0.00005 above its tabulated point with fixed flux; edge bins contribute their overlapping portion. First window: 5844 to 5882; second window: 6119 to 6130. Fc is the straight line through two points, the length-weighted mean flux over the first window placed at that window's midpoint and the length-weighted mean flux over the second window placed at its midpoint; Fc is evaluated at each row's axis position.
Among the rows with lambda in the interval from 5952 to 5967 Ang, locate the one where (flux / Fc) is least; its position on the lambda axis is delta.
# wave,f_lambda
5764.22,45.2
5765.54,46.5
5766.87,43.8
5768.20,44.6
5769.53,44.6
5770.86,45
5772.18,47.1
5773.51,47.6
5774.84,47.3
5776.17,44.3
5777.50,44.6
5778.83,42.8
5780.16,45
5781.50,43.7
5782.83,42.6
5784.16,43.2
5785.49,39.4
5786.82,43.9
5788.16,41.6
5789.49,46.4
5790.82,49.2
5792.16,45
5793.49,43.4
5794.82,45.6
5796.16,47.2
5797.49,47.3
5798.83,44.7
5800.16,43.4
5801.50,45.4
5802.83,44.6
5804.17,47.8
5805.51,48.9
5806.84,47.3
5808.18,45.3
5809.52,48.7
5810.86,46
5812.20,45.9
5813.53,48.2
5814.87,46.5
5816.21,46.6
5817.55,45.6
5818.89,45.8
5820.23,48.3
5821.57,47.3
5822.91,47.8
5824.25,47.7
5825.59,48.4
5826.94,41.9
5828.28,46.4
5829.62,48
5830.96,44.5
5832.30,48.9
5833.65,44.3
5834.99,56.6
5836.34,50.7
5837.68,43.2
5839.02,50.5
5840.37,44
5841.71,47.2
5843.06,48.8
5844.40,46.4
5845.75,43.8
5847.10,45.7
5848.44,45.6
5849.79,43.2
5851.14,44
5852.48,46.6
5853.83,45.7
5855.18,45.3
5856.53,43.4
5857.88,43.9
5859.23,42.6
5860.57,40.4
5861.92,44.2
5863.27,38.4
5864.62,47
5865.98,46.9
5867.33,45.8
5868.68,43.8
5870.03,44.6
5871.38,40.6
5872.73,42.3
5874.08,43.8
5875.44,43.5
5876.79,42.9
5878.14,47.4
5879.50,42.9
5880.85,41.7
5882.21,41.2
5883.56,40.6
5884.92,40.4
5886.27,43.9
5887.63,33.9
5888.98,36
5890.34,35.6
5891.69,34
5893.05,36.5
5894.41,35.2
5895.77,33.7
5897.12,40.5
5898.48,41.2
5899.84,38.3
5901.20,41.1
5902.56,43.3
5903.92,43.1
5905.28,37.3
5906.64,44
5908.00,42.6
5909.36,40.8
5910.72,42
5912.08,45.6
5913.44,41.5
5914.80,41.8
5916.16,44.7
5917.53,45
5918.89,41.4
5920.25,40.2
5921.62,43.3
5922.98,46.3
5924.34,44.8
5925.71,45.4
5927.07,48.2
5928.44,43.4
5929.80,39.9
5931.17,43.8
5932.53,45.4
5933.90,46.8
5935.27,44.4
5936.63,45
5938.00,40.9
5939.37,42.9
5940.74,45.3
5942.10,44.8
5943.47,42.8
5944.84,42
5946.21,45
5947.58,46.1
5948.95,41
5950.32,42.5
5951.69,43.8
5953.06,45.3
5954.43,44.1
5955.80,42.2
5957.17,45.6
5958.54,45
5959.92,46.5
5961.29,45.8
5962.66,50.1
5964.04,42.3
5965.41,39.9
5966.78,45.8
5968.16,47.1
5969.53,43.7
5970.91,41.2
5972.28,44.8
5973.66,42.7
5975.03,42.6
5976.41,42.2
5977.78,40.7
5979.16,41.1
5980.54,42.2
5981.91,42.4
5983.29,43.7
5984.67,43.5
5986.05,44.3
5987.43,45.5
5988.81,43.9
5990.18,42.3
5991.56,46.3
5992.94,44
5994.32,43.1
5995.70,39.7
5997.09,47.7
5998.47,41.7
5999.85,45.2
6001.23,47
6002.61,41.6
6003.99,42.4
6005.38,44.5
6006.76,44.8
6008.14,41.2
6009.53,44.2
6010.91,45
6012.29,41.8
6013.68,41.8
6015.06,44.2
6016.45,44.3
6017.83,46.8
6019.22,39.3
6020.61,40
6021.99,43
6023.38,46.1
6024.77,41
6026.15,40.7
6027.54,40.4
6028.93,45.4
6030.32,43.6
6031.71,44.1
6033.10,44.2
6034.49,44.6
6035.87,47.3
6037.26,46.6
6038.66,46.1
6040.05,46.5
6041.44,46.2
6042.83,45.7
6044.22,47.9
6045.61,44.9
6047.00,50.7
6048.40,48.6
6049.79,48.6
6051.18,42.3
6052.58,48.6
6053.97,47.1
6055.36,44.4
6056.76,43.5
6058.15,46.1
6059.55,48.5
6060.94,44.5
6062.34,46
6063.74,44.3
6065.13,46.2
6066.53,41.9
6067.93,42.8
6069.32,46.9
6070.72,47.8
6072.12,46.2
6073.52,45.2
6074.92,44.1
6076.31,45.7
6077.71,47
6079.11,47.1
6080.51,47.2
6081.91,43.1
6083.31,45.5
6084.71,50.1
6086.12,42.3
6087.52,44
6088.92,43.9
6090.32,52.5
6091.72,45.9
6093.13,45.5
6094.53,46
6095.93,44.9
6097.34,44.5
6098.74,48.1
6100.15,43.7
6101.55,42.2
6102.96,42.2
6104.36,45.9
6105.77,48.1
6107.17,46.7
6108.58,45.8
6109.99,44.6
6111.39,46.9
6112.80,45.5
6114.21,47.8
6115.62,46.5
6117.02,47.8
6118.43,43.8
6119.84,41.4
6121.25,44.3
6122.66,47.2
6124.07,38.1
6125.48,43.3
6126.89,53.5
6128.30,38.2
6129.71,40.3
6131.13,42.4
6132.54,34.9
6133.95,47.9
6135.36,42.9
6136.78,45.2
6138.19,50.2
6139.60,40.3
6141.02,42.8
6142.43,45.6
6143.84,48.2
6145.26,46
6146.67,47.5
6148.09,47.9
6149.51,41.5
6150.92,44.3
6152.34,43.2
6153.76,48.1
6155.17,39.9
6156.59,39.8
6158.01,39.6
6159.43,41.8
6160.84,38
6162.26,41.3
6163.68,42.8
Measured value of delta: 5965.41 Ang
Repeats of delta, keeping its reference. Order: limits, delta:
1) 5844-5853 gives 5849.79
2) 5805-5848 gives 5826.94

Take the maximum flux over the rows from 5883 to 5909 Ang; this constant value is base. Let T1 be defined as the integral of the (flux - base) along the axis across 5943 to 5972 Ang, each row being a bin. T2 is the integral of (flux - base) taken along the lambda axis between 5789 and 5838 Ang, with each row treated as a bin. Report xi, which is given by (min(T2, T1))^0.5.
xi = 2.4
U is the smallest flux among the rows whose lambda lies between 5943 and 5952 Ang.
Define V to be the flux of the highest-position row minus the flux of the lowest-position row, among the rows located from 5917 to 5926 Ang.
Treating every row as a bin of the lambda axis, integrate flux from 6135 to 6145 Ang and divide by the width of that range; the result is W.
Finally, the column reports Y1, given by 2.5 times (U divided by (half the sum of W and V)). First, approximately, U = 41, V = 0.4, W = 45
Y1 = 4.50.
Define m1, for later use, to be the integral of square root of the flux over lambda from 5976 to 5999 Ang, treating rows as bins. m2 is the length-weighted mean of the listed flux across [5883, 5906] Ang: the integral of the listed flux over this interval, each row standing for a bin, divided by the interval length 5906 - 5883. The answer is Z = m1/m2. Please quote 3.9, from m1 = 151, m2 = 38.5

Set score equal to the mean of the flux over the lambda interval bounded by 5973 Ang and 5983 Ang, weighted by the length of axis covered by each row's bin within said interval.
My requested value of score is 42.1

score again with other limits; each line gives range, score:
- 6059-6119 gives 45.7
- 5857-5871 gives 43.7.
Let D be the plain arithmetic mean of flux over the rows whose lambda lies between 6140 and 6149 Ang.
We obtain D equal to 46.3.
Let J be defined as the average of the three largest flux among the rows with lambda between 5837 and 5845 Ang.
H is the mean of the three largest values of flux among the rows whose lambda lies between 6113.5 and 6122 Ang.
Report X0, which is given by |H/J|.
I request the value 0.97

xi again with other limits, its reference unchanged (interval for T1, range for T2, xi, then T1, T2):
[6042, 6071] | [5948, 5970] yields 3.1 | 59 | 10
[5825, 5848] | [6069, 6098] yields 7.5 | 69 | 57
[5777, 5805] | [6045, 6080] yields 4.2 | 18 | 69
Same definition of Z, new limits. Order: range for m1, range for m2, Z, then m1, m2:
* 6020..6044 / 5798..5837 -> 3.4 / 160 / 46.9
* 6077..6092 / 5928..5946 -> 2.3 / 102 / 43.7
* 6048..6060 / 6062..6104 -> 1.8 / 82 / 45.4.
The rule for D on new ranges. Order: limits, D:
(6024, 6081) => 45.5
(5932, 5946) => 44.0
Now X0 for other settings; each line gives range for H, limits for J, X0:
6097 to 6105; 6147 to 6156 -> 0.99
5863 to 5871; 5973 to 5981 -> 1.10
